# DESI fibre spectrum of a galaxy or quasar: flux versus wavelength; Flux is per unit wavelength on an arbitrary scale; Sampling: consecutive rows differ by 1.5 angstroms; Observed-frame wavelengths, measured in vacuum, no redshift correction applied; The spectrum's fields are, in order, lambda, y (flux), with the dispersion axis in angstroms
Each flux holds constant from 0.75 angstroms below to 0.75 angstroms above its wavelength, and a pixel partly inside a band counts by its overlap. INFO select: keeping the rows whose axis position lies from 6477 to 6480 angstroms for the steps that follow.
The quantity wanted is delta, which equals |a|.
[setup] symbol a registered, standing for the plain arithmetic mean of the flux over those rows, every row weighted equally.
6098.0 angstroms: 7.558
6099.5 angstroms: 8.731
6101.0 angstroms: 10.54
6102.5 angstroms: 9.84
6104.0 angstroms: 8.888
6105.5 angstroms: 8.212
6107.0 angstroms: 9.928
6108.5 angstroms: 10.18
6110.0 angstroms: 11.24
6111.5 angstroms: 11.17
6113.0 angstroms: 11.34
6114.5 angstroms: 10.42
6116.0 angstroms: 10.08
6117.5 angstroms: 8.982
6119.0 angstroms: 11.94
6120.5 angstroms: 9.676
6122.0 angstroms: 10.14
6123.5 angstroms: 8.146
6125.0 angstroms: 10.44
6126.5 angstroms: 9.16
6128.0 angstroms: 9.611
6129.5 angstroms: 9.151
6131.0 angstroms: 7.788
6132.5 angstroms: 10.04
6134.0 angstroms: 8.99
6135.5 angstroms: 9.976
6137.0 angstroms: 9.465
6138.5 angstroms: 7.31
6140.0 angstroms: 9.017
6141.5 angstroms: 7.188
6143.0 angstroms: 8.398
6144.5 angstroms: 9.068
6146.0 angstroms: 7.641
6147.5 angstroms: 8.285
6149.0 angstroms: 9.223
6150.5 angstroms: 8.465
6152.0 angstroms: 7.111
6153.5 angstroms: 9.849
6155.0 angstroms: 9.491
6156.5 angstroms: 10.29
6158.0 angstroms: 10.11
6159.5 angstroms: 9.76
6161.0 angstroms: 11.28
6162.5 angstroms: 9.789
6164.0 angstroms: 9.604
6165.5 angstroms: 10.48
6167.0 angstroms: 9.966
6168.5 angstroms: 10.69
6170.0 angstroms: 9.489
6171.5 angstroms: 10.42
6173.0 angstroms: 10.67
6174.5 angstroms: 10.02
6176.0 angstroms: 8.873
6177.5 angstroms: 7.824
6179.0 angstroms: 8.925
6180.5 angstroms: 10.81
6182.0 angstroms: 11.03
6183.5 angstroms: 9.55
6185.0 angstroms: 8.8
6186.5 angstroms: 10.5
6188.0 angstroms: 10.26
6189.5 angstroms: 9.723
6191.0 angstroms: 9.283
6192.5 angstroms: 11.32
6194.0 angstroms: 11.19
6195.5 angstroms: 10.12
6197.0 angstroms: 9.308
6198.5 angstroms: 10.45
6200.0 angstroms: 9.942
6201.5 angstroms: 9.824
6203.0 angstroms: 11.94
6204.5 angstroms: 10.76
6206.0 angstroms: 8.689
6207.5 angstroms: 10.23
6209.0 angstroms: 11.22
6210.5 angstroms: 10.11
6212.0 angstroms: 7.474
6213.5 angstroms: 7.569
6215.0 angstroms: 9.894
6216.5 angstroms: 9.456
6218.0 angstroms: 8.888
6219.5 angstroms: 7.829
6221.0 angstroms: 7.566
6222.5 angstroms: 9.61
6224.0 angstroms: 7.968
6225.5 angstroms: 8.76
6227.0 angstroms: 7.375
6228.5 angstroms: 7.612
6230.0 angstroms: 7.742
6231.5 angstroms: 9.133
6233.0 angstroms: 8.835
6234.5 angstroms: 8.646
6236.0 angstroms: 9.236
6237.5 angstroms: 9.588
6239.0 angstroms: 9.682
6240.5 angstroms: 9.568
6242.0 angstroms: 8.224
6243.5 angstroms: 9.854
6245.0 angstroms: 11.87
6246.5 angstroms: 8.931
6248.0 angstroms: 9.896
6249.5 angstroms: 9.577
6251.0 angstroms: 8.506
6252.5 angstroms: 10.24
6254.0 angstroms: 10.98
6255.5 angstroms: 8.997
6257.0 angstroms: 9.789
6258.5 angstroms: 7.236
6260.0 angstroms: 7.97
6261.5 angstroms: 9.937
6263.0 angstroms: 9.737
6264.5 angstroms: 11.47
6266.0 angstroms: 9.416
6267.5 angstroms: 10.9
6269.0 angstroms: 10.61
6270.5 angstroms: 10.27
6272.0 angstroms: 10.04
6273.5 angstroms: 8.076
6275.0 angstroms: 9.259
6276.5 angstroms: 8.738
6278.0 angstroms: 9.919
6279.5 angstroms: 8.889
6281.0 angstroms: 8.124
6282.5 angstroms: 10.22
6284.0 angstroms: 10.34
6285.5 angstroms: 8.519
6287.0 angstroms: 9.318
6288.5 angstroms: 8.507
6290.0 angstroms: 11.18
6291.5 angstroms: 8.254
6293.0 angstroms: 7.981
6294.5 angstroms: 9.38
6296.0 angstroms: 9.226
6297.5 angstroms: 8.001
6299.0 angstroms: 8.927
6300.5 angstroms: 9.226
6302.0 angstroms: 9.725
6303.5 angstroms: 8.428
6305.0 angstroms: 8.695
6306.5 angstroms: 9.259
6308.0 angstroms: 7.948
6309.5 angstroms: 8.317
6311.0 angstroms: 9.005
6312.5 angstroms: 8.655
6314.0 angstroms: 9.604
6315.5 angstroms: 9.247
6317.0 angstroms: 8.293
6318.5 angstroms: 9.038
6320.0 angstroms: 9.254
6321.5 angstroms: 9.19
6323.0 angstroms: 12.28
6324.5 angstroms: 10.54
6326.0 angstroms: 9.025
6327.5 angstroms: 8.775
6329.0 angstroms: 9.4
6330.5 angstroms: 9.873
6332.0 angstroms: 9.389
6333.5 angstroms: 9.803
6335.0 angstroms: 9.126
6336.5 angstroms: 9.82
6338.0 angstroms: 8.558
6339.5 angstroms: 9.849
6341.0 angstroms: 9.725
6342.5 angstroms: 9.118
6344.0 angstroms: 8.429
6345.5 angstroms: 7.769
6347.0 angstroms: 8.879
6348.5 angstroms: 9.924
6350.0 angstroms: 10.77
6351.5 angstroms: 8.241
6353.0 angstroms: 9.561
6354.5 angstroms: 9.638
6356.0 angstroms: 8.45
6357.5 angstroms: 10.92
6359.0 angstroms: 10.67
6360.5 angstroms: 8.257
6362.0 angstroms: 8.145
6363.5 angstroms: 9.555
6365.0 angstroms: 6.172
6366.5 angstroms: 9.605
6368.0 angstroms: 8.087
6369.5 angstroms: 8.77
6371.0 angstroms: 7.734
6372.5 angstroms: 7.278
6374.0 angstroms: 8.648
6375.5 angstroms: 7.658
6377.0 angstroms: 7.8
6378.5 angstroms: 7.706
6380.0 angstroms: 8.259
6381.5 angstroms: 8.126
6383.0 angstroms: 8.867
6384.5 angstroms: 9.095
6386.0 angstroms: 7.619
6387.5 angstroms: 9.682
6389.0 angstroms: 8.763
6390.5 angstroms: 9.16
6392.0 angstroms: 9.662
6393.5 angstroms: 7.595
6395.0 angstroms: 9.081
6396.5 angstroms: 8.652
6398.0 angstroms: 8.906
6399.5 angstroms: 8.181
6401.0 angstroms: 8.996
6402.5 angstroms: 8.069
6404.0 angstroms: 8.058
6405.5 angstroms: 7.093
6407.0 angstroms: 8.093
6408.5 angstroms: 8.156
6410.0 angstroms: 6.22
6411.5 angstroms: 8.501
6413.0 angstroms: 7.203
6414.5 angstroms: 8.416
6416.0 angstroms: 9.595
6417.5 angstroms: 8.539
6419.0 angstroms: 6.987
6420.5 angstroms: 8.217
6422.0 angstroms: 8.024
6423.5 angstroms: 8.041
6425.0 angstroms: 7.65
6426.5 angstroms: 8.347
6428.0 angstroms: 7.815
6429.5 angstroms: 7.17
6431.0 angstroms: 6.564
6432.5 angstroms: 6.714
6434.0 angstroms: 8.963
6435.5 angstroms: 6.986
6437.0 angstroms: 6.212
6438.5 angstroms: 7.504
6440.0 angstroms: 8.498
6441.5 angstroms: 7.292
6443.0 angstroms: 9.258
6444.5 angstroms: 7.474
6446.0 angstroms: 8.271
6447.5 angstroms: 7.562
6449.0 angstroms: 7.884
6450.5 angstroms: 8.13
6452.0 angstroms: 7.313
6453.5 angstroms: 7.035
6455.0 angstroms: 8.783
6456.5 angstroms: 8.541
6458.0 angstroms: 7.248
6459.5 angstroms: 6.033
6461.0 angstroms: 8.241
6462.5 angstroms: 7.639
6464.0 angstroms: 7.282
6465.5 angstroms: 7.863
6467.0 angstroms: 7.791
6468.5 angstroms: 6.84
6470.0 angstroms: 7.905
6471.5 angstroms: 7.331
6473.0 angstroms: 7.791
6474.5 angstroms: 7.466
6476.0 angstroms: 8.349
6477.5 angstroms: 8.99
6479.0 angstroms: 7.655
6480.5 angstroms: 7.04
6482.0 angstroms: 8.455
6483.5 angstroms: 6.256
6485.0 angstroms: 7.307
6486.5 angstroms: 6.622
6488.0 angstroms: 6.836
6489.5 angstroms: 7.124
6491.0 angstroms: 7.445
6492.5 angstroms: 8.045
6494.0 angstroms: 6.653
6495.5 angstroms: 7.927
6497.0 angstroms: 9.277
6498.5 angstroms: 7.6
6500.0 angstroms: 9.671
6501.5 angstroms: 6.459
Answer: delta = 8.3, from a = 8.3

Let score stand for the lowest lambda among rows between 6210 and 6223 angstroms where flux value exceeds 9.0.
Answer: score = 6210.5 angstroms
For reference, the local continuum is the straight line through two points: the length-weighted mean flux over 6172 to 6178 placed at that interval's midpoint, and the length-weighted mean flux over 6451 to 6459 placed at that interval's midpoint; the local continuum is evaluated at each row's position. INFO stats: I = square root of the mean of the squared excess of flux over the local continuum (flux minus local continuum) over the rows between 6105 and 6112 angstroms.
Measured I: 1.15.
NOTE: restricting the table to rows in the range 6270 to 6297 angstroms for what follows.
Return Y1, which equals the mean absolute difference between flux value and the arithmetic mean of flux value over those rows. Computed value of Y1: 0.76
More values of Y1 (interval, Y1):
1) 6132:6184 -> 0.88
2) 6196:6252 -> 0.93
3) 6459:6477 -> 0.46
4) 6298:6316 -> 0.43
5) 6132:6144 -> 0.87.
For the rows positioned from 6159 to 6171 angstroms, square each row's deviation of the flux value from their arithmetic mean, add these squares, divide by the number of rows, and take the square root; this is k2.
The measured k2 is 0.6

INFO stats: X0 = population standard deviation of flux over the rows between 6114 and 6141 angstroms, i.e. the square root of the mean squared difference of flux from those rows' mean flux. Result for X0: 1.04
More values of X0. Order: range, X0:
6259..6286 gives 0.99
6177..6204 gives 0.99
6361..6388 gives 0.88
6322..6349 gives 0.94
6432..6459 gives 0.81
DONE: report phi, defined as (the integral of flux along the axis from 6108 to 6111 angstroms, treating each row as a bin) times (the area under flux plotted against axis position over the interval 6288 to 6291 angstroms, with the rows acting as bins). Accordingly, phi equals 954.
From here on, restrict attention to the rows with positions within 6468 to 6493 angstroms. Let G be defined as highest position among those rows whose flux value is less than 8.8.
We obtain 6492.5 angstroms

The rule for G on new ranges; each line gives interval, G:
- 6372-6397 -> 6396.5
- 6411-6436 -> 6435.5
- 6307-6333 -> 6327.5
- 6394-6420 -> 6419.0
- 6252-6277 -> 6276.5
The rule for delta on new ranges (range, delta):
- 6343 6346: 8.1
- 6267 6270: 10.8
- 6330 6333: 9.6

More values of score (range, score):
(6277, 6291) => 6278.0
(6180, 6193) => 6180.5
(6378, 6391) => 6384.5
